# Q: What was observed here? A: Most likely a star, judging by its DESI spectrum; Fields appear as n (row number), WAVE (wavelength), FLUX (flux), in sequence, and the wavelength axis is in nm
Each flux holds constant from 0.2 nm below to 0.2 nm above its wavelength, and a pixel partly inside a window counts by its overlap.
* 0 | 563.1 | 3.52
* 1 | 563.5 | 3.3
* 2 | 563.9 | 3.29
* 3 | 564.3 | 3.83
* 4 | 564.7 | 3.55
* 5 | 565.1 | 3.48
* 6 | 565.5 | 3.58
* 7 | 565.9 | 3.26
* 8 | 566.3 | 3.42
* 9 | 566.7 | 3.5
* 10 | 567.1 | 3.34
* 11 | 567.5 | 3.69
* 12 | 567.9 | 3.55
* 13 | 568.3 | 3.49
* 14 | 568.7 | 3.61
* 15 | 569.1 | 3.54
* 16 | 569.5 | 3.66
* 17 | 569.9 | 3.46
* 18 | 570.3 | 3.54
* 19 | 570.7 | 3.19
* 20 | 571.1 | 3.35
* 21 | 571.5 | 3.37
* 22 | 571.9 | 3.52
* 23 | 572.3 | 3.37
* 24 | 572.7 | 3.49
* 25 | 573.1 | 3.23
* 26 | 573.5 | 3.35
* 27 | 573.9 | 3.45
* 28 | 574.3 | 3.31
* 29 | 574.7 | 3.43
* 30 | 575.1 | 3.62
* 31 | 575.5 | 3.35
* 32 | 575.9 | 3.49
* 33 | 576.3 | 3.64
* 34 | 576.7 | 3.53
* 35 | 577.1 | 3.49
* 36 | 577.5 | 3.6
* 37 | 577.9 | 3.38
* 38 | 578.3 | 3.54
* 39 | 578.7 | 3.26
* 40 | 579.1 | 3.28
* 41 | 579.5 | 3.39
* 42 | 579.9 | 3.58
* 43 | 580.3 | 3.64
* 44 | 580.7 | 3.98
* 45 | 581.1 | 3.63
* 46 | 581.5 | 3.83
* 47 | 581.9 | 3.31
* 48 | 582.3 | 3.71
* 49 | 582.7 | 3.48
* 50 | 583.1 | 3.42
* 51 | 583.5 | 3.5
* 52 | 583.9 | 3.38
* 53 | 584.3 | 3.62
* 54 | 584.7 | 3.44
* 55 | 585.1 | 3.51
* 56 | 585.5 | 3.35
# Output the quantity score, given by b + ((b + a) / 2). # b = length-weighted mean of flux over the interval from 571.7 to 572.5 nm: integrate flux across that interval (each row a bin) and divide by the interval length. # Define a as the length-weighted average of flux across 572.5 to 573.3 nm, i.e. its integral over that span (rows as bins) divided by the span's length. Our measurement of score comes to 6.85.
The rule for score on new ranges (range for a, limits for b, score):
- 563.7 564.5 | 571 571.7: 6.82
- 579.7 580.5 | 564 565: 7.25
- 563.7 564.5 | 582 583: 7.10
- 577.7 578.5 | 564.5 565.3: 7.00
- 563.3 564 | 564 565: 7.09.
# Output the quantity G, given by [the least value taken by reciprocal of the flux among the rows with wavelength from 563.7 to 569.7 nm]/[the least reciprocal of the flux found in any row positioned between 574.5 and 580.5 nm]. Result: 0.95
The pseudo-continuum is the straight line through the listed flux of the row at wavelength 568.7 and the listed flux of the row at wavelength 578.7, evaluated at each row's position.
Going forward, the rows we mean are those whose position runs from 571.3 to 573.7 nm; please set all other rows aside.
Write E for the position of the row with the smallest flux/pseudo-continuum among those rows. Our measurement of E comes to 573.1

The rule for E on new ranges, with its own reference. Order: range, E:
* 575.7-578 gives 577.9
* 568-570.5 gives 568.3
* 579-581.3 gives 579.1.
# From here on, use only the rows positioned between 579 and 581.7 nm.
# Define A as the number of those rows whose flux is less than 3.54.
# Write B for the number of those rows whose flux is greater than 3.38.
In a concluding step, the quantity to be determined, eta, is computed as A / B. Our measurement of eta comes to 0.33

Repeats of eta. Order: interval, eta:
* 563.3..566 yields 1.00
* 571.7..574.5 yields 2.33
